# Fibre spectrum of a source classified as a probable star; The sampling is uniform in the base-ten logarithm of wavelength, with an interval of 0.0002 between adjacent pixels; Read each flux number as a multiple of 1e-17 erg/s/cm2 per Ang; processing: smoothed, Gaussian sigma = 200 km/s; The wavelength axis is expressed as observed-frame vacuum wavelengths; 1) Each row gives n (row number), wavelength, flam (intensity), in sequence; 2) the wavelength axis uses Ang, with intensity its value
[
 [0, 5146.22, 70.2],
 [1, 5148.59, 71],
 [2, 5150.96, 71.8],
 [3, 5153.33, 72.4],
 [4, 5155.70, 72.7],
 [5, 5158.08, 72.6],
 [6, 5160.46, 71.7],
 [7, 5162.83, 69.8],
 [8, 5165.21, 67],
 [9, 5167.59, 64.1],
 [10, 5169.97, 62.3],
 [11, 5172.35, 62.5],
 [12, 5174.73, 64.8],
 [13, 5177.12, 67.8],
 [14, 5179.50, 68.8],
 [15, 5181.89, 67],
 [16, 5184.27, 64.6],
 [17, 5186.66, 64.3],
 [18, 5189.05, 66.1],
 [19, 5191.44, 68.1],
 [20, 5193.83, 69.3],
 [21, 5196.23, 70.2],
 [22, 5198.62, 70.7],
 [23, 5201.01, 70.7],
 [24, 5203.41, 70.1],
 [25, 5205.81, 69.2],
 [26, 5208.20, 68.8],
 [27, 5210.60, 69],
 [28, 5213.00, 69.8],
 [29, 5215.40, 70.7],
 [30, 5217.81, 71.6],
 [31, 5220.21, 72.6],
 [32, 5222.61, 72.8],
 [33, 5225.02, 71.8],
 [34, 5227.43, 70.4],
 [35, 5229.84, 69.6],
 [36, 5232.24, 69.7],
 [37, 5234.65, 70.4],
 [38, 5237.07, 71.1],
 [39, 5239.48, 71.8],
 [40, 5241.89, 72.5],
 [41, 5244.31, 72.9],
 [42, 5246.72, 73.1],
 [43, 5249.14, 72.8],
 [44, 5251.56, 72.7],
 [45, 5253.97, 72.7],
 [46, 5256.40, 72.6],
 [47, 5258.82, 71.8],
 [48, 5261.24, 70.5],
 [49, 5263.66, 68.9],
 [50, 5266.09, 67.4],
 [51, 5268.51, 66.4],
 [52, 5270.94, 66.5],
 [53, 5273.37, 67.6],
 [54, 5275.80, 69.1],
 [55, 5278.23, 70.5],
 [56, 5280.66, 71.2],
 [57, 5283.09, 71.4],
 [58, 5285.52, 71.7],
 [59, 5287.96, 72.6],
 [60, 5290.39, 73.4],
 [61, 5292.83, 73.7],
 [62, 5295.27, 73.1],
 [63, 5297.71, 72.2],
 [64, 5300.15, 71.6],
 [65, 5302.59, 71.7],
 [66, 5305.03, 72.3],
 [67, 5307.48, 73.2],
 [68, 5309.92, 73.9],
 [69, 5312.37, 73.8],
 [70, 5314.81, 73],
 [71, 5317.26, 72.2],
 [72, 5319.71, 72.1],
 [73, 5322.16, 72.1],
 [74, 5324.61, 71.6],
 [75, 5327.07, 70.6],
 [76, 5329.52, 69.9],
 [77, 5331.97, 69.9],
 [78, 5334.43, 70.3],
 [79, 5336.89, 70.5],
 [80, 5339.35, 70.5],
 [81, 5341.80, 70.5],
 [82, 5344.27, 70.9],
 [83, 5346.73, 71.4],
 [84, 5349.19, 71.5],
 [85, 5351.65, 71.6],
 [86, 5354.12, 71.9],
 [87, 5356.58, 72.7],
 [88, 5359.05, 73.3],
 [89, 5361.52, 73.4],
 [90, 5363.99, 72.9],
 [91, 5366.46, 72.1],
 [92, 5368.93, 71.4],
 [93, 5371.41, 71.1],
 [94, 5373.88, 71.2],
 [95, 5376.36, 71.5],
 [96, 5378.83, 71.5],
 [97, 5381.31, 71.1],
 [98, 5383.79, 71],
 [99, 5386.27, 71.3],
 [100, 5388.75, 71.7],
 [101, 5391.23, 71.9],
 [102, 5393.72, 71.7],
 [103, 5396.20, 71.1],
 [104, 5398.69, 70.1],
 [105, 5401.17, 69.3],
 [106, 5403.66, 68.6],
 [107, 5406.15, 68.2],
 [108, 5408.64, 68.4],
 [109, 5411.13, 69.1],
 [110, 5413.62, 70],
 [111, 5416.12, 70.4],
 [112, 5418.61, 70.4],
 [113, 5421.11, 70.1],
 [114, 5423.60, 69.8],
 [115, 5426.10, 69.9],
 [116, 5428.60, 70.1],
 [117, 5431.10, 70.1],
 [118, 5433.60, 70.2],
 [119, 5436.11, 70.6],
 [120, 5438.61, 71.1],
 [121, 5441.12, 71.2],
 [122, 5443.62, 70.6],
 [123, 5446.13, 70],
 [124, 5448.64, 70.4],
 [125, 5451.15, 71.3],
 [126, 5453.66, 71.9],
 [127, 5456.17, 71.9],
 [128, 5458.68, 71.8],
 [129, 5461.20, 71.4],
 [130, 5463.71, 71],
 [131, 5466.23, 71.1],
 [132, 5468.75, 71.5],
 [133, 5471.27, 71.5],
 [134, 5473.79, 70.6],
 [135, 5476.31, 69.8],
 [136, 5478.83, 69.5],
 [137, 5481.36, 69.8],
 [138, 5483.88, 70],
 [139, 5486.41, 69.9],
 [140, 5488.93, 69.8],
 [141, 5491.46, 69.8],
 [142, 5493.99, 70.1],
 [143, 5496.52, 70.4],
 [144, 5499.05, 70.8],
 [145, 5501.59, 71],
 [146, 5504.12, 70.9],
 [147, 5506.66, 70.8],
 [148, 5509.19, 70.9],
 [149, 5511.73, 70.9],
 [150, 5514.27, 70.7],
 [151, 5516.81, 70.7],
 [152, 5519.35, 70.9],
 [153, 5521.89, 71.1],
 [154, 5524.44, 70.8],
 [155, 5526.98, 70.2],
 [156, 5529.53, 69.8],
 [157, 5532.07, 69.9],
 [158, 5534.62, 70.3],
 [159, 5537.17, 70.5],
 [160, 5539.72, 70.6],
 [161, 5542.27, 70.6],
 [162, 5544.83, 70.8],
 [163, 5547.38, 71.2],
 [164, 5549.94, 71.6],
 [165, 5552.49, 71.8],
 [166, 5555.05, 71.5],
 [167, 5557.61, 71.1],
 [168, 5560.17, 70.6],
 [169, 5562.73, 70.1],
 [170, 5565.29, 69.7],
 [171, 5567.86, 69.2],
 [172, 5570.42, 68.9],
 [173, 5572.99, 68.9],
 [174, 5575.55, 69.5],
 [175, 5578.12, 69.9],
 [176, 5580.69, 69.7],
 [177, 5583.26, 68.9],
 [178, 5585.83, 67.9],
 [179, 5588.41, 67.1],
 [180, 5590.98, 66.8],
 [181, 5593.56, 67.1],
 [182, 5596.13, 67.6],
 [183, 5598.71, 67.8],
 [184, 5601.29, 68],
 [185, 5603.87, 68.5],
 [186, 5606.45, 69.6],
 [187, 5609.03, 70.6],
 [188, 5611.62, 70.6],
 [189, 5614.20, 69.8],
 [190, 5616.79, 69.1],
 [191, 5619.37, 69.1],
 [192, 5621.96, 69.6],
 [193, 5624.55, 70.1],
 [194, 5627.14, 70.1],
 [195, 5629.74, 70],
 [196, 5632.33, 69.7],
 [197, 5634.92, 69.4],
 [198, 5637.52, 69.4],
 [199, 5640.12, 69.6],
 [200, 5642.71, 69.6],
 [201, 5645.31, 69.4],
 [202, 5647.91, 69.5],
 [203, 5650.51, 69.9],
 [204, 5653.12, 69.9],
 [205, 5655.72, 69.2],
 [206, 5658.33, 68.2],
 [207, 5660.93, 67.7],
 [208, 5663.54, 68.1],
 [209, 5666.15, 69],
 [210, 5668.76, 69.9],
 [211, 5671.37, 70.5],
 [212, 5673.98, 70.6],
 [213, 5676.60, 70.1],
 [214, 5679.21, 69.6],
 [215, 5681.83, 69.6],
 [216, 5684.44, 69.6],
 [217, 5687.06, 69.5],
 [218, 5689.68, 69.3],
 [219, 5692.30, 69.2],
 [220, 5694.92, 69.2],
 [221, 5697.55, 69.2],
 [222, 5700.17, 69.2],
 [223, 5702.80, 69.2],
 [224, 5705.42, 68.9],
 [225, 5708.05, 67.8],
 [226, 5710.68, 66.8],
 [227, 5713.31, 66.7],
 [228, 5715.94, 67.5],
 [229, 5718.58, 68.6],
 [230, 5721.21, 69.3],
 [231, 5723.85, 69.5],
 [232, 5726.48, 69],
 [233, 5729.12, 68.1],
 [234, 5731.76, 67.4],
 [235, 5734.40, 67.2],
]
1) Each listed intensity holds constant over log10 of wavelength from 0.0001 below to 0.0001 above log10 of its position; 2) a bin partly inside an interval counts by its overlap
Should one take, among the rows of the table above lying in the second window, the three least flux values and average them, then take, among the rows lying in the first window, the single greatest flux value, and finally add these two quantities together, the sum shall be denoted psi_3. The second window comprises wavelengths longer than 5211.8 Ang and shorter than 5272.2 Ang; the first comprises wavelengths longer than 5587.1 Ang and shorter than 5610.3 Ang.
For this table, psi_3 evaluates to 137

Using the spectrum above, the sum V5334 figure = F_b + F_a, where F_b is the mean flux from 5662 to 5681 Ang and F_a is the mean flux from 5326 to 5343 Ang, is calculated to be 140.0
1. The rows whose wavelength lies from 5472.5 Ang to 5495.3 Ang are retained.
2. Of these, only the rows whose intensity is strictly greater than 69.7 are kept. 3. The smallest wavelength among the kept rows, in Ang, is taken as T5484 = 5473.79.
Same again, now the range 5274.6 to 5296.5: 5278.23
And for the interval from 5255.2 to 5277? 5256.40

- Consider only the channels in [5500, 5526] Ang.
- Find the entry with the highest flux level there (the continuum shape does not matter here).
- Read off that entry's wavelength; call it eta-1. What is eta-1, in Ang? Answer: 5521.89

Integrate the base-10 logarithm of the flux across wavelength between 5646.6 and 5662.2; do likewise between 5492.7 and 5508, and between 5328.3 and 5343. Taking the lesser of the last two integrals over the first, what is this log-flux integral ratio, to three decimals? 0.947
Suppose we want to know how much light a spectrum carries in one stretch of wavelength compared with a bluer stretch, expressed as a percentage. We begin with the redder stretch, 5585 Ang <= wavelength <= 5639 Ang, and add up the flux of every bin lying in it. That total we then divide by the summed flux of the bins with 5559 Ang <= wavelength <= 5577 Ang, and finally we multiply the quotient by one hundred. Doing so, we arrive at 297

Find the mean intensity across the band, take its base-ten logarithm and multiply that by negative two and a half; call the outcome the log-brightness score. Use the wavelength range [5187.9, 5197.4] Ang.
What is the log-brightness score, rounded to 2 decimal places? -4.59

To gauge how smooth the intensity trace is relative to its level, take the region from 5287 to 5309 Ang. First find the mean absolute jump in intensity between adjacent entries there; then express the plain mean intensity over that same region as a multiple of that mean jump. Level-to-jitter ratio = 121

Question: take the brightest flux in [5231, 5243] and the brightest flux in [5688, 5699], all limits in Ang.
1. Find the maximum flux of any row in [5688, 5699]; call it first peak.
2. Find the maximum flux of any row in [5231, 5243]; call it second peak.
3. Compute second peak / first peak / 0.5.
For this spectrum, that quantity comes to 2.09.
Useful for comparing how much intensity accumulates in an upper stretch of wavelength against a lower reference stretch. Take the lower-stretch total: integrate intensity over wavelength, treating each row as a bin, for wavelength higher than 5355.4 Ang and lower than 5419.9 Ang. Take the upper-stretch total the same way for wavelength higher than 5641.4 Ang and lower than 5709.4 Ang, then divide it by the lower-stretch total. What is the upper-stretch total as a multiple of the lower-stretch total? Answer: 1.03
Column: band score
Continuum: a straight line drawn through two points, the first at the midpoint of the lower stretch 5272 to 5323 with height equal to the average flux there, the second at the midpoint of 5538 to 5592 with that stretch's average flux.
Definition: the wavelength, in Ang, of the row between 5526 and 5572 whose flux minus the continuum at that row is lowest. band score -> 5570.42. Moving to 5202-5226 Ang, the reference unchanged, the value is 5208.20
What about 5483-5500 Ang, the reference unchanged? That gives 5488.93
